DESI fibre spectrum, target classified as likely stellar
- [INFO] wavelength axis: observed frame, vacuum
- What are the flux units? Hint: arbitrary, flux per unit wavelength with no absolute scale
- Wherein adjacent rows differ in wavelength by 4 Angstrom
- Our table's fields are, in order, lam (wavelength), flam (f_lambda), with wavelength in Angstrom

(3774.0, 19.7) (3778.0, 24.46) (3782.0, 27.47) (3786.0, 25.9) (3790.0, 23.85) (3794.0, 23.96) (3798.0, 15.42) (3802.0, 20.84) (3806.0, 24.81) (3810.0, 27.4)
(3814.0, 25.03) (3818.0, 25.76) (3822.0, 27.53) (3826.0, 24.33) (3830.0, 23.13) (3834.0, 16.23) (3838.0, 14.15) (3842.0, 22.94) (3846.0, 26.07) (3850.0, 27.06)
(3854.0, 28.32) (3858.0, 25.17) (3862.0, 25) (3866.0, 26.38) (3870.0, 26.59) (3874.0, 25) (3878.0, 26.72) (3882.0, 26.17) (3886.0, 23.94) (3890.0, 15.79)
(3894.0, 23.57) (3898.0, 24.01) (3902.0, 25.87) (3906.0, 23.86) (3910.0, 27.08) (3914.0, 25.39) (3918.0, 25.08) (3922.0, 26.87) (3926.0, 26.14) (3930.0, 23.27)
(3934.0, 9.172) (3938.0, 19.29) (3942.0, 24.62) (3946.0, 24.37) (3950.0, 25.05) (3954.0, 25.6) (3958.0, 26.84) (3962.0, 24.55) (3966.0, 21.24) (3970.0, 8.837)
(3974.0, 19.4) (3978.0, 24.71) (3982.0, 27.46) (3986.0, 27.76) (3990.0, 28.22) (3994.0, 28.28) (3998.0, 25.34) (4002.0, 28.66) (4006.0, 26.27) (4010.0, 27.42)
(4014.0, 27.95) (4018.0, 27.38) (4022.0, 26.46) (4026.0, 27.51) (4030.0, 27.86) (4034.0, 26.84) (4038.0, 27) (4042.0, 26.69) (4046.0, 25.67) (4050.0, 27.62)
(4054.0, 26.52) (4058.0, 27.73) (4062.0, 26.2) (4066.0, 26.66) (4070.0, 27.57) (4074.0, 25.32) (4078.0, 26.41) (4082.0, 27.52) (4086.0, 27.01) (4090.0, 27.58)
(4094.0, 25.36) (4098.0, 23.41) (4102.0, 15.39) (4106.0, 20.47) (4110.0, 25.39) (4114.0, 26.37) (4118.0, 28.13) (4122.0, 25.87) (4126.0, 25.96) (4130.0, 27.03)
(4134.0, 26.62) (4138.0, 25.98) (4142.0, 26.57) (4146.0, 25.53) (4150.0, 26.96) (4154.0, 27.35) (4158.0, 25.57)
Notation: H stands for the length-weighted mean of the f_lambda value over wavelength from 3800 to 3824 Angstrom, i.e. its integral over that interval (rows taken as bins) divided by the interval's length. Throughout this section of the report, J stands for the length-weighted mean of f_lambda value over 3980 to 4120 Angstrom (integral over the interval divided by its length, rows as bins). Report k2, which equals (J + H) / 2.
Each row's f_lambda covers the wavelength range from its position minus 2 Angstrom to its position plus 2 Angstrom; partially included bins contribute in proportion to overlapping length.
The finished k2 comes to 25.8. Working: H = 25.2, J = 26.4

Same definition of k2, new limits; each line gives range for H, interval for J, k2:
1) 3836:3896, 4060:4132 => 24.8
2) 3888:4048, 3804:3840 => 23.9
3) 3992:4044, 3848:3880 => 26.7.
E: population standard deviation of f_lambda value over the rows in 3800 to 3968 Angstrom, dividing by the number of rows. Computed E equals 3.8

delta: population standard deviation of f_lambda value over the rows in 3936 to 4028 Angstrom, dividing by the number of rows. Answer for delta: 4.3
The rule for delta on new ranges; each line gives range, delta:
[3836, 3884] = 3.5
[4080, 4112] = 4.0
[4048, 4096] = 0.8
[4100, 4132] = 4.0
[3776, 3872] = 3.7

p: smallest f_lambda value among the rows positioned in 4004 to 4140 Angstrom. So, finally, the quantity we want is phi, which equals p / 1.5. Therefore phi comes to 10.3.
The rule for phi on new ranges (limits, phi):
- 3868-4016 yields 5.9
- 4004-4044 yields 17.5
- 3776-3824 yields 10.3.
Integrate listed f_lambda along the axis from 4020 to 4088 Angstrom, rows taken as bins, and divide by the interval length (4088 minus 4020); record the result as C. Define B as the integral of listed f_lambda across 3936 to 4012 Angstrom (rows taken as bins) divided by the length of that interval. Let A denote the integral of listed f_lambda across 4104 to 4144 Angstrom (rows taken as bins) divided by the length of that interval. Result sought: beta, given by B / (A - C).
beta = -24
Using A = 25.8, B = 24.4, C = 26.9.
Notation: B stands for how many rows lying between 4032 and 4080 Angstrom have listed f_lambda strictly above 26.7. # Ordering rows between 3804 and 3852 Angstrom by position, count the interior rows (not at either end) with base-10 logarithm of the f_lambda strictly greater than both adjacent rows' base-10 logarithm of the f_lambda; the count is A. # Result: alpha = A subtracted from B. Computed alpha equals 3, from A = 2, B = 5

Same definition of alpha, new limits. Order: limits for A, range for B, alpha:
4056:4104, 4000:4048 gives 5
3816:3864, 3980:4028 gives 7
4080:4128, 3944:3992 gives 2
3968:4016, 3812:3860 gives 1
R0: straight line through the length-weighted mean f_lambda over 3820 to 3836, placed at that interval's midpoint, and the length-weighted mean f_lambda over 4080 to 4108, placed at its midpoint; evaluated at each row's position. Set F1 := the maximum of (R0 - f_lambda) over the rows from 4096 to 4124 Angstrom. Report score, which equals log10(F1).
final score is 0.93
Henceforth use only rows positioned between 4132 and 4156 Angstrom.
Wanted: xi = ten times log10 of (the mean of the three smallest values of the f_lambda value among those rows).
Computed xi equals 14.2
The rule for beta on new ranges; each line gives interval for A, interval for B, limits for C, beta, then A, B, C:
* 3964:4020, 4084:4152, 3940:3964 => -102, 24.9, 25.3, 25.2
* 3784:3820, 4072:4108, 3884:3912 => 112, 23.7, 24.3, 23.4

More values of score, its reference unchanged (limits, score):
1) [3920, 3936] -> 1.15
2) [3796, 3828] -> 0.86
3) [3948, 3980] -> 1.16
